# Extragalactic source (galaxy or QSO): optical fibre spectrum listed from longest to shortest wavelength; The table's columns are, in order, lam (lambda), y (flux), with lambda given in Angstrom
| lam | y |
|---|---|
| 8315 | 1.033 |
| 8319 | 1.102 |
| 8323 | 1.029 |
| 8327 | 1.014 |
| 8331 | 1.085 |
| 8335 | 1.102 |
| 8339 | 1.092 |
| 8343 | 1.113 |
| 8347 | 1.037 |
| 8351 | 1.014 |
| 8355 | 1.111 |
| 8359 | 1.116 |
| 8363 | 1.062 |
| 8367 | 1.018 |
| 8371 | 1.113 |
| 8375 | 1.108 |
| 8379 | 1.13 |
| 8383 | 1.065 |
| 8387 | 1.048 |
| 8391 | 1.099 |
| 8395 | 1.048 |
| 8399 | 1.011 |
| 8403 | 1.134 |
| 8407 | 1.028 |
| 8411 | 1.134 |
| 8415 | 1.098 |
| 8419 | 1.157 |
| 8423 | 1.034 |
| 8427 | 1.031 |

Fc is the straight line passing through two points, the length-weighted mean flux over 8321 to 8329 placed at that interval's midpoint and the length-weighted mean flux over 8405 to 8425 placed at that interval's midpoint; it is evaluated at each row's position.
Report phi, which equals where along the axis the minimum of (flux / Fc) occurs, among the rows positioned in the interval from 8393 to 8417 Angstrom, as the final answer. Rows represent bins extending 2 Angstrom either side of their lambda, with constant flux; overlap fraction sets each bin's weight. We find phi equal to 8399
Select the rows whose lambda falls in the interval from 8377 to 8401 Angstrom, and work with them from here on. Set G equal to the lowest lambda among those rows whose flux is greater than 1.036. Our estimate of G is 8379 Angstrom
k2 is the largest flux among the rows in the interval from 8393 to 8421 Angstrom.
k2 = 1.157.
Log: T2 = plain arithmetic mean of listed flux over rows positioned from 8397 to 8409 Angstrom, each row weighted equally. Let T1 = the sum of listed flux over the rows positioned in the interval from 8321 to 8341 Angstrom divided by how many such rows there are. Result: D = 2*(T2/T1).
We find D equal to 1.99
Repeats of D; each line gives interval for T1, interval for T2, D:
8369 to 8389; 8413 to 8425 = 2.01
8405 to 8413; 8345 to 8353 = 1.90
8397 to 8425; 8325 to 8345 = 1.99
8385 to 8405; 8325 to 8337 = 2.00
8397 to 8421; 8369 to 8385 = 2.02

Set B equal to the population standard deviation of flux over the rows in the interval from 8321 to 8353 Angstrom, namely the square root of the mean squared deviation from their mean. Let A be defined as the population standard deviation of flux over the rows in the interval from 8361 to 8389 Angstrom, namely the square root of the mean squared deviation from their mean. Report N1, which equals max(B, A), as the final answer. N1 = 0.039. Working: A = 0.037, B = 0.0386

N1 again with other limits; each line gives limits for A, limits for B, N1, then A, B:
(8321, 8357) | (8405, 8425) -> 0.052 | 0.040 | 0.0519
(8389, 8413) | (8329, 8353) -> 0.049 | 0.049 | 0.0359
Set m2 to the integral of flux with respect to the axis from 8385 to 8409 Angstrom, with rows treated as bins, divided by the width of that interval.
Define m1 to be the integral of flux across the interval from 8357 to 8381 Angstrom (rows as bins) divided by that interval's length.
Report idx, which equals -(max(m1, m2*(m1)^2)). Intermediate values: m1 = 1.09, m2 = 1.06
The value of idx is -1.26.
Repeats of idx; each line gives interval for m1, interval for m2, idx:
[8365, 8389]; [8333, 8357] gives -1.26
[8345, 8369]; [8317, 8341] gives -1.20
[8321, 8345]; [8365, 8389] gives -1.24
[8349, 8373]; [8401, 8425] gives -1.26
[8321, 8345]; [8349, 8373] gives -1.23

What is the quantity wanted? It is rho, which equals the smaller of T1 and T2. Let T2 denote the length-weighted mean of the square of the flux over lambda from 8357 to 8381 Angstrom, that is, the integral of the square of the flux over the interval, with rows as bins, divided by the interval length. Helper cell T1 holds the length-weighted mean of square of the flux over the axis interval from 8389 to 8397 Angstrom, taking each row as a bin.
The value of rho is 1.15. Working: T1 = 1.15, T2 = 1.192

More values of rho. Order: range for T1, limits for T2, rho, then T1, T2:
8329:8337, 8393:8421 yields 1.18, 1.20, 1.185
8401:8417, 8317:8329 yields 1.10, 1.21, 1.100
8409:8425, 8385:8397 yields 1.13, 1.22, 1.135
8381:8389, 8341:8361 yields 1.12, 1.12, 1.164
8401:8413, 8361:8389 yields 1.16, 1.21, 1.163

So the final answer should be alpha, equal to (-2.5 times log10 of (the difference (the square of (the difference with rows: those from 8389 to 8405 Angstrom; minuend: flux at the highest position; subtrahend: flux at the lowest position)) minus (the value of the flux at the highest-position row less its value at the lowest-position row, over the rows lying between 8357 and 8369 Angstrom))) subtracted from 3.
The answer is 0.5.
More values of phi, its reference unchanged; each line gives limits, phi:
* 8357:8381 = 8367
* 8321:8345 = 8327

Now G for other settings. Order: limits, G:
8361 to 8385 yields 8363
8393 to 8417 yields 8395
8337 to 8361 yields 8339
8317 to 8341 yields 8319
